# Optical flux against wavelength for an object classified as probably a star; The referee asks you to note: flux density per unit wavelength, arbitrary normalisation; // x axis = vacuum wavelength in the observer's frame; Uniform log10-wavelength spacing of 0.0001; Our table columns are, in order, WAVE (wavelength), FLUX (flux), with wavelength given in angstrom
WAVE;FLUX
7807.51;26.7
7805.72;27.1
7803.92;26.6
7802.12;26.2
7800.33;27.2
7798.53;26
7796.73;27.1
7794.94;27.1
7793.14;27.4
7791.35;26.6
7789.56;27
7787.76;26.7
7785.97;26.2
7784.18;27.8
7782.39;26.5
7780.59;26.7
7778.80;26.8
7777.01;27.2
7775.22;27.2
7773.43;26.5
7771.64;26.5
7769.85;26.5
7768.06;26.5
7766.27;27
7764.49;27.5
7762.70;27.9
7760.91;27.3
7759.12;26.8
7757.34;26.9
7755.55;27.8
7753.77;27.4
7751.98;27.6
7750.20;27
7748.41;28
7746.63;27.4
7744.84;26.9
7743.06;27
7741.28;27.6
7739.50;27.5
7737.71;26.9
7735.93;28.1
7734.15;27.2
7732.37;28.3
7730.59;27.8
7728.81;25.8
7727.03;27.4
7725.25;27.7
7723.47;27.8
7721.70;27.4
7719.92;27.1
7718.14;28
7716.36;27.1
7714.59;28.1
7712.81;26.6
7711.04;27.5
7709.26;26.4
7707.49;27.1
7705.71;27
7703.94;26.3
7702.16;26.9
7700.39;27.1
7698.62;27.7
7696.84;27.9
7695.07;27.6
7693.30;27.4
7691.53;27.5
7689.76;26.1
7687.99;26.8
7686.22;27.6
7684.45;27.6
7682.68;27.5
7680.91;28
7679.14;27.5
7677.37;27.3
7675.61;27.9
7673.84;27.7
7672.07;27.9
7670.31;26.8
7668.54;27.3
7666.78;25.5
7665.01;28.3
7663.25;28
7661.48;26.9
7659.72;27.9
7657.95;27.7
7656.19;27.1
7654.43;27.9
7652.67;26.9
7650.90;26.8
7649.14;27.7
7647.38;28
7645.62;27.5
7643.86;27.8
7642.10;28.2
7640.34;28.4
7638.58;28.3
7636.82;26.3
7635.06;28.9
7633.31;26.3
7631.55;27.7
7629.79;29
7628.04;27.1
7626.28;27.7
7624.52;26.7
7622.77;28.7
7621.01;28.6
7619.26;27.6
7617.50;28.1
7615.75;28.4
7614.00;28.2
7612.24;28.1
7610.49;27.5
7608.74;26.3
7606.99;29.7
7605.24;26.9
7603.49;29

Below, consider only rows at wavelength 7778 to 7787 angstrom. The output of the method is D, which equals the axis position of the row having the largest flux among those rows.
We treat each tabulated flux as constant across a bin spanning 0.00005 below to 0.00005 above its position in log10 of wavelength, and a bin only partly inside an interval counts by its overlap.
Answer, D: 7784.18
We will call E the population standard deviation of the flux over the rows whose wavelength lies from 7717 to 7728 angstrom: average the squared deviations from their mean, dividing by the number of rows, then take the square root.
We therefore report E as 0.30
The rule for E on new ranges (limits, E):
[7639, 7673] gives 0.69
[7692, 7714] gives 0.49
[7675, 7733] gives 0.58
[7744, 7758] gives 0.39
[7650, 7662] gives 0.46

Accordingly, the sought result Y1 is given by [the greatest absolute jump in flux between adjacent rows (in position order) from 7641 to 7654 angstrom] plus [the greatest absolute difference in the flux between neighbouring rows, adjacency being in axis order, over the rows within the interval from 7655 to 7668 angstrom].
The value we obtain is 3.7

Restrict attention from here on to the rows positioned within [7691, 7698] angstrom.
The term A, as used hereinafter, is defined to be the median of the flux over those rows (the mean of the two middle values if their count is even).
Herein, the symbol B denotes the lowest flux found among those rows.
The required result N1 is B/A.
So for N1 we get 0.995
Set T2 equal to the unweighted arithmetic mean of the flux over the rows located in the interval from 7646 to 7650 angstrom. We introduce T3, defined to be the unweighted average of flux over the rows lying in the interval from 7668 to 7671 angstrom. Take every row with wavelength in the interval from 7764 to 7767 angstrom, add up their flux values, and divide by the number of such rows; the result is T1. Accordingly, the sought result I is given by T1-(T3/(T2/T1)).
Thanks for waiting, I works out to 0.8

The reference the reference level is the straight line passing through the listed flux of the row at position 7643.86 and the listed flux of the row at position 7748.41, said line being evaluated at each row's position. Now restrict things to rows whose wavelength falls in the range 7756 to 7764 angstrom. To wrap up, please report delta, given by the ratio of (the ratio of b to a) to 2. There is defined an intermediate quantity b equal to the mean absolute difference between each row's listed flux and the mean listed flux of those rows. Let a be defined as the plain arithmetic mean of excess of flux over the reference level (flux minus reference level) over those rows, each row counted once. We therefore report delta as -0.24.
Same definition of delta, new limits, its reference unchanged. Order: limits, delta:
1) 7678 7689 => -0.31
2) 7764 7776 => -0.15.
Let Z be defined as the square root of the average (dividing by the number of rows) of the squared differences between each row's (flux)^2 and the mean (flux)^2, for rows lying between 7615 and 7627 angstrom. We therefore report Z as 36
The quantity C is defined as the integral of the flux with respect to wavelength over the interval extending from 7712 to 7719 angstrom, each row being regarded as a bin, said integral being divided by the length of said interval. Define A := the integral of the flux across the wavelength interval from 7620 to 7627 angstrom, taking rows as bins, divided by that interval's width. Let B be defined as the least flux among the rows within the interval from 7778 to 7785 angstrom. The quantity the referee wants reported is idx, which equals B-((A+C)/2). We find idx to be -1.2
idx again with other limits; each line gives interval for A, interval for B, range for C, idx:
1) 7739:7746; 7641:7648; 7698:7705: 0.4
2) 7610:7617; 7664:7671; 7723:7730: -2.1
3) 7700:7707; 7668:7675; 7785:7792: 0.1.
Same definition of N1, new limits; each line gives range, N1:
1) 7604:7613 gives 0.956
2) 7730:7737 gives 0.973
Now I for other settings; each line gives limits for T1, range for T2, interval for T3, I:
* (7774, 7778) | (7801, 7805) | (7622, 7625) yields -1.3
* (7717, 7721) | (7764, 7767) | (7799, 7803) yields 0.6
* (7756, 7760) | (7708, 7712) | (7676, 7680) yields -0.4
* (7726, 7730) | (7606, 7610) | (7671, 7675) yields 0.2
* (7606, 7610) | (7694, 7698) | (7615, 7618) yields -0.5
